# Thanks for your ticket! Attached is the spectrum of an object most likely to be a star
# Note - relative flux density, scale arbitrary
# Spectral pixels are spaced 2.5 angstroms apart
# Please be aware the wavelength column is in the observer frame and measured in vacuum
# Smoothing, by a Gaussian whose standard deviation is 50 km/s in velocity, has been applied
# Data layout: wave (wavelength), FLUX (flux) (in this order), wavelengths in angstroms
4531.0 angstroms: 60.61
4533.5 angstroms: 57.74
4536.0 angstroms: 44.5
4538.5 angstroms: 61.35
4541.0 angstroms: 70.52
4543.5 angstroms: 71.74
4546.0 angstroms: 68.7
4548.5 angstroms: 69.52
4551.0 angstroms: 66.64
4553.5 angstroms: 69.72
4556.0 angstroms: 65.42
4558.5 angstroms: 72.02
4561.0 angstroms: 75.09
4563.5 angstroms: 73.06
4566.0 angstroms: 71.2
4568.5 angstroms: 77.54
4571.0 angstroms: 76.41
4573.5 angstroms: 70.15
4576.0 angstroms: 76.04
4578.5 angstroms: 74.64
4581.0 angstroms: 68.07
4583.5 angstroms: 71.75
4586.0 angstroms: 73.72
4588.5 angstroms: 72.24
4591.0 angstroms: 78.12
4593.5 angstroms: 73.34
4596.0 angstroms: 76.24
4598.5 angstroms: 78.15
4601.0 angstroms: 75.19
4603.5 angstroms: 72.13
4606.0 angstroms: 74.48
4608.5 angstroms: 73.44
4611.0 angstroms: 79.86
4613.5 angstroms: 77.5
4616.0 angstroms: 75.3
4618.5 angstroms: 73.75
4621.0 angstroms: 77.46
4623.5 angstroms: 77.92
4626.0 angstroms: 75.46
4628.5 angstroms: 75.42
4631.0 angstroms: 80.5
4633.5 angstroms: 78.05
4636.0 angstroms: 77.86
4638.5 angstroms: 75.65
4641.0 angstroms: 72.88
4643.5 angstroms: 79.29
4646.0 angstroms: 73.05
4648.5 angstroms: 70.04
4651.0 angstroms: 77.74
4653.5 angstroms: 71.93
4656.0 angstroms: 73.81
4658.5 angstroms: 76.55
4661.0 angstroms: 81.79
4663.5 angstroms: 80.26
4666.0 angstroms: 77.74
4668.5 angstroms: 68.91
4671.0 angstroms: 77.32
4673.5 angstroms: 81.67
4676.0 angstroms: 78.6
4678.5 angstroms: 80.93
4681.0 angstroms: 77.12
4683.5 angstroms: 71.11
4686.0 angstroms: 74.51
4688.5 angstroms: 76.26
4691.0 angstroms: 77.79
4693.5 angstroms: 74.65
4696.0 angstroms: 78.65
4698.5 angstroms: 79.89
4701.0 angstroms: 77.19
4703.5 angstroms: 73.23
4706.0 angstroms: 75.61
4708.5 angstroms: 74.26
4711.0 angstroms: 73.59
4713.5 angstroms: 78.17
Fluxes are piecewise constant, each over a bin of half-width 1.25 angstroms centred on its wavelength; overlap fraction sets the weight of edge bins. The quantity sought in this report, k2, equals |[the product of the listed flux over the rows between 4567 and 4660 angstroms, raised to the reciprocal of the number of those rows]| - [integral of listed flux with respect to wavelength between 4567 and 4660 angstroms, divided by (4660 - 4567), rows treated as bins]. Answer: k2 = -0.06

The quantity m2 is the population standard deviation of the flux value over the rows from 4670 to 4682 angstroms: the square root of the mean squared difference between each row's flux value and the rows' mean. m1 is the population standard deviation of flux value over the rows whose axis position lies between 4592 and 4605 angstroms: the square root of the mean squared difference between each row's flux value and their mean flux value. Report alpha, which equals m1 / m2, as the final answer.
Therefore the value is 1.14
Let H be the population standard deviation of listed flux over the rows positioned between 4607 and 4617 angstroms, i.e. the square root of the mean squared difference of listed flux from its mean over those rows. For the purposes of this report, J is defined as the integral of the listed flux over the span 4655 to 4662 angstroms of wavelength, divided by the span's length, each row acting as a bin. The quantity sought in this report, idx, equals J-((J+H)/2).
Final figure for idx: 37.5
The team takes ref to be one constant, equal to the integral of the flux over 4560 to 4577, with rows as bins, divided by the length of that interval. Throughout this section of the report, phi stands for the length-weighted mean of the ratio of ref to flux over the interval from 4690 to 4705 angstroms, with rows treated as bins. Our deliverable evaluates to 0.97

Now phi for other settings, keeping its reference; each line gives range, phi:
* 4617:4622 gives 0.98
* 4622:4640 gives 0.96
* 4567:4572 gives 0.97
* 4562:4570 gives 1.00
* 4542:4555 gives 1.07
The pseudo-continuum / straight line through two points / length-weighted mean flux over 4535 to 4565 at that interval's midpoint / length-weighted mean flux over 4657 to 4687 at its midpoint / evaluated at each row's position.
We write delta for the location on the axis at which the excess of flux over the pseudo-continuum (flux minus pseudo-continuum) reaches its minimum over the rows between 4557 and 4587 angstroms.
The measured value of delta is 4581.0 angstroms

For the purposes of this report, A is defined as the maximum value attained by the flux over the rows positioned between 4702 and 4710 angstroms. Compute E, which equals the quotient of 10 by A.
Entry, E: 0.132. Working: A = 75.61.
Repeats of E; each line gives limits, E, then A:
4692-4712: 0.125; 79.89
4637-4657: 0.126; 79.29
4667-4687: 0.122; 81.67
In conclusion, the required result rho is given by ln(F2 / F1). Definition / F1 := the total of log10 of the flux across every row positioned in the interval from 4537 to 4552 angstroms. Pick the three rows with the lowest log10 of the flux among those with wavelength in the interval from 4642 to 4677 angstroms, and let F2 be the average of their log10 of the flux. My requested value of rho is -1.8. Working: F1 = 11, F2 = 1.85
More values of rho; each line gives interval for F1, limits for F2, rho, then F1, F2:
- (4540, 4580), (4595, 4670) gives -2.8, 30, 1.85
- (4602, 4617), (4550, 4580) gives -1.8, 11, 1.83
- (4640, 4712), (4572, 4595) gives -3.4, 55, 1.84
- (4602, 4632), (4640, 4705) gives -2.5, 23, 1.85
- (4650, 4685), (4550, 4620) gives -2.7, 26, 1.82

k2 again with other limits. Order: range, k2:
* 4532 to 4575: -0.51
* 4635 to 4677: -0.07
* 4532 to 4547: -0.66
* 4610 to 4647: -0.04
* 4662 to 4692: -0.12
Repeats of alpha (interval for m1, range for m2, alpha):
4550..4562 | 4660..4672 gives 0.79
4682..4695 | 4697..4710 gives 0.95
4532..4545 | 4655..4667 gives 3.53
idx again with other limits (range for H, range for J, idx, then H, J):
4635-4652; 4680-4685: 35.4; 3.1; 74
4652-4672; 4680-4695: 35.6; 4.0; 75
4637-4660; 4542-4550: 33.5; 2.8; 70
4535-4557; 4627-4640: 34.7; 7.9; 77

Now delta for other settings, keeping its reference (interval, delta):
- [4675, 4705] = 4683.5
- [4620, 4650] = 4648.5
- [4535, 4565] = 4536.0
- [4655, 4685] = 4668.5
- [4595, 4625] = 4603.5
